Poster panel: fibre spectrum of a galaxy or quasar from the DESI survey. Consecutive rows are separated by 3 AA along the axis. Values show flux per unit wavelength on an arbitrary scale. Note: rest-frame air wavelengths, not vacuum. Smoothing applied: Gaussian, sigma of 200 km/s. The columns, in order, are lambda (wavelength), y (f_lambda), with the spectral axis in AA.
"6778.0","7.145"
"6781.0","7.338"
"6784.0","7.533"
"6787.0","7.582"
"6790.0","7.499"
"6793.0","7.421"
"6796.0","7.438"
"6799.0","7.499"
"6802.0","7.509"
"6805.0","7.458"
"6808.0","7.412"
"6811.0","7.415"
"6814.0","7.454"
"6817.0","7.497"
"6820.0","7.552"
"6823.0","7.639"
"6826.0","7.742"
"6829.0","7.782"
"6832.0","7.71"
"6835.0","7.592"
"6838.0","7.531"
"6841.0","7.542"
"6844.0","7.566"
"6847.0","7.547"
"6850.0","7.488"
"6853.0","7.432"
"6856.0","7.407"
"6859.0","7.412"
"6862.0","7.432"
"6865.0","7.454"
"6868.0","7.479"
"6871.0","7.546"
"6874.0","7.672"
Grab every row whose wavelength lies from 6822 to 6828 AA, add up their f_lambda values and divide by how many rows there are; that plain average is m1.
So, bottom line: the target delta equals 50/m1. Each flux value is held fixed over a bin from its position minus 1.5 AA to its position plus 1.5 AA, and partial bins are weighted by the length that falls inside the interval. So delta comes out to 6.50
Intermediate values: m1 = 7.69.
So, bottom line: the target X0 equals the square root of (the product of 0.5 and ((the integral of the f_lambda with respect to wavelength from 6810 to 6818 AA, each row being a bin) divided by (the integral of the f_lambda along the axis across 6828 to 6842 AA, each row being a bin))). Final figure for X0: 0.53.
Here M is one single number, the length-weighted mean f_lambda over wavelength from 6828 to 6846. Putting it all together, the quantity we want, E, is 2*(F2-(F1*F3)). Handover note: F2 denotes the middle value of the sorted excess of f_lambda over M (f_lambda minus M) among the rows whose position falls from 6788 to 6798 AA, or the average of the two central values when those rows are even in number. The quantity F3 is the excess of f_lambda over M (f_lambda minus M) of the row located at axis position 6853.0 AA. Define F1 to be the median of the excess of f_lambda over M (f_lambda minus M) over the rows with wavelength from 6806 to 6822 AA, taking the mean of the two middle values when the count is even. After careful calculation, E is -0.41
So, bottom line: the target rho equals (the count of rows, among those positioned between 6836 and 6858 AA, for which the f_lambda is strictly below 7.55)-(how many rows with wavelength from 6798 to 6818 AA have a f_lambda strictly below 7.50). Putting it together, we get 0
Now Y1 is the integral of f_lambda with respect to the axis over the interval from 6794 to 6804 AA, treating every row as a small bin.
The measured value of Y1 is 74.8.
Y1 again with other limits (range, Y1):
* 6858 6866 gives 59.5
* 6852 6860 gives 59.3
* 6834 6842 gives 60.4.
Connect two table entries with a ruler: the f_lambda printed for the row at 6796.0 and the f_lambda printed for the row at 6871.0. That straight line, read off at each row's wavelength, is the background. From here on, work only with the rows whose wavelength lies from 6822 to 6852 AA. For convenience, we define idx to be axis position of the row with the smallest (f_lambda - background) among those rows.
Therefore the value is 6850.0 AA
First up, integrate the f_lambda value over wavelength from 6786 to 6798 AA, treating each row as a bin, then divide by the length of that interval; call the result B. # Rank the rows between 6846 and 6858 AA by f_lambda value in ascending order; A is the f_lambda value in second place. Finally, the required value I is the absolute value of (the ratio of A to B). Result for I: 0.99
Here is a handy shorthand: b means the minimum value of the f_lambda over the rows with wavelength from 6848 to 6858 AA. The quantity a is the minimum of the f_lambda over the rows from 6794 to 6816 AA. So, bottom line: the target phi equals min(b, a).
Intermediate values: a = 7.412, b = 7.407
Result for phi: 7.41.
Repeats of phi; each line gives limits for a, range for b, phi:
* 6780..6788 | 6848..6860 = 7.34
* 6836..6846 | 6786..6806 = 7.42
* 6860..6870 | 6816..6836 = 7.43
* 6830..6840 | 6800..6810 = 7.41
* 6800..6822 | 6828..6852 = 7.41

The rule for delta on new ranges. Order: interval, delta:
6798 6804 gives 6.66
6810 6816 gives 6.73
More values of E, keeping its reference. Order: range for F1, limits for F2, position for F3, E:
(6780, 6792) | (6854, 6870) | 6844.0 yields -0.37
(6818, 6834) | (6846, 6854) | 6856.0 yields -0.21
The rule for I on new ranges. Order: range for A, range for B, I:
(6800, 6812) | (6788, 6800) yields 0.99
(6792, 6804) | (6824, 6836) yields 0.96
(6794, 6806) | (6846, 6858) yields 1.00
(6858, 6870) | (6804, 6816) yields 1.00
